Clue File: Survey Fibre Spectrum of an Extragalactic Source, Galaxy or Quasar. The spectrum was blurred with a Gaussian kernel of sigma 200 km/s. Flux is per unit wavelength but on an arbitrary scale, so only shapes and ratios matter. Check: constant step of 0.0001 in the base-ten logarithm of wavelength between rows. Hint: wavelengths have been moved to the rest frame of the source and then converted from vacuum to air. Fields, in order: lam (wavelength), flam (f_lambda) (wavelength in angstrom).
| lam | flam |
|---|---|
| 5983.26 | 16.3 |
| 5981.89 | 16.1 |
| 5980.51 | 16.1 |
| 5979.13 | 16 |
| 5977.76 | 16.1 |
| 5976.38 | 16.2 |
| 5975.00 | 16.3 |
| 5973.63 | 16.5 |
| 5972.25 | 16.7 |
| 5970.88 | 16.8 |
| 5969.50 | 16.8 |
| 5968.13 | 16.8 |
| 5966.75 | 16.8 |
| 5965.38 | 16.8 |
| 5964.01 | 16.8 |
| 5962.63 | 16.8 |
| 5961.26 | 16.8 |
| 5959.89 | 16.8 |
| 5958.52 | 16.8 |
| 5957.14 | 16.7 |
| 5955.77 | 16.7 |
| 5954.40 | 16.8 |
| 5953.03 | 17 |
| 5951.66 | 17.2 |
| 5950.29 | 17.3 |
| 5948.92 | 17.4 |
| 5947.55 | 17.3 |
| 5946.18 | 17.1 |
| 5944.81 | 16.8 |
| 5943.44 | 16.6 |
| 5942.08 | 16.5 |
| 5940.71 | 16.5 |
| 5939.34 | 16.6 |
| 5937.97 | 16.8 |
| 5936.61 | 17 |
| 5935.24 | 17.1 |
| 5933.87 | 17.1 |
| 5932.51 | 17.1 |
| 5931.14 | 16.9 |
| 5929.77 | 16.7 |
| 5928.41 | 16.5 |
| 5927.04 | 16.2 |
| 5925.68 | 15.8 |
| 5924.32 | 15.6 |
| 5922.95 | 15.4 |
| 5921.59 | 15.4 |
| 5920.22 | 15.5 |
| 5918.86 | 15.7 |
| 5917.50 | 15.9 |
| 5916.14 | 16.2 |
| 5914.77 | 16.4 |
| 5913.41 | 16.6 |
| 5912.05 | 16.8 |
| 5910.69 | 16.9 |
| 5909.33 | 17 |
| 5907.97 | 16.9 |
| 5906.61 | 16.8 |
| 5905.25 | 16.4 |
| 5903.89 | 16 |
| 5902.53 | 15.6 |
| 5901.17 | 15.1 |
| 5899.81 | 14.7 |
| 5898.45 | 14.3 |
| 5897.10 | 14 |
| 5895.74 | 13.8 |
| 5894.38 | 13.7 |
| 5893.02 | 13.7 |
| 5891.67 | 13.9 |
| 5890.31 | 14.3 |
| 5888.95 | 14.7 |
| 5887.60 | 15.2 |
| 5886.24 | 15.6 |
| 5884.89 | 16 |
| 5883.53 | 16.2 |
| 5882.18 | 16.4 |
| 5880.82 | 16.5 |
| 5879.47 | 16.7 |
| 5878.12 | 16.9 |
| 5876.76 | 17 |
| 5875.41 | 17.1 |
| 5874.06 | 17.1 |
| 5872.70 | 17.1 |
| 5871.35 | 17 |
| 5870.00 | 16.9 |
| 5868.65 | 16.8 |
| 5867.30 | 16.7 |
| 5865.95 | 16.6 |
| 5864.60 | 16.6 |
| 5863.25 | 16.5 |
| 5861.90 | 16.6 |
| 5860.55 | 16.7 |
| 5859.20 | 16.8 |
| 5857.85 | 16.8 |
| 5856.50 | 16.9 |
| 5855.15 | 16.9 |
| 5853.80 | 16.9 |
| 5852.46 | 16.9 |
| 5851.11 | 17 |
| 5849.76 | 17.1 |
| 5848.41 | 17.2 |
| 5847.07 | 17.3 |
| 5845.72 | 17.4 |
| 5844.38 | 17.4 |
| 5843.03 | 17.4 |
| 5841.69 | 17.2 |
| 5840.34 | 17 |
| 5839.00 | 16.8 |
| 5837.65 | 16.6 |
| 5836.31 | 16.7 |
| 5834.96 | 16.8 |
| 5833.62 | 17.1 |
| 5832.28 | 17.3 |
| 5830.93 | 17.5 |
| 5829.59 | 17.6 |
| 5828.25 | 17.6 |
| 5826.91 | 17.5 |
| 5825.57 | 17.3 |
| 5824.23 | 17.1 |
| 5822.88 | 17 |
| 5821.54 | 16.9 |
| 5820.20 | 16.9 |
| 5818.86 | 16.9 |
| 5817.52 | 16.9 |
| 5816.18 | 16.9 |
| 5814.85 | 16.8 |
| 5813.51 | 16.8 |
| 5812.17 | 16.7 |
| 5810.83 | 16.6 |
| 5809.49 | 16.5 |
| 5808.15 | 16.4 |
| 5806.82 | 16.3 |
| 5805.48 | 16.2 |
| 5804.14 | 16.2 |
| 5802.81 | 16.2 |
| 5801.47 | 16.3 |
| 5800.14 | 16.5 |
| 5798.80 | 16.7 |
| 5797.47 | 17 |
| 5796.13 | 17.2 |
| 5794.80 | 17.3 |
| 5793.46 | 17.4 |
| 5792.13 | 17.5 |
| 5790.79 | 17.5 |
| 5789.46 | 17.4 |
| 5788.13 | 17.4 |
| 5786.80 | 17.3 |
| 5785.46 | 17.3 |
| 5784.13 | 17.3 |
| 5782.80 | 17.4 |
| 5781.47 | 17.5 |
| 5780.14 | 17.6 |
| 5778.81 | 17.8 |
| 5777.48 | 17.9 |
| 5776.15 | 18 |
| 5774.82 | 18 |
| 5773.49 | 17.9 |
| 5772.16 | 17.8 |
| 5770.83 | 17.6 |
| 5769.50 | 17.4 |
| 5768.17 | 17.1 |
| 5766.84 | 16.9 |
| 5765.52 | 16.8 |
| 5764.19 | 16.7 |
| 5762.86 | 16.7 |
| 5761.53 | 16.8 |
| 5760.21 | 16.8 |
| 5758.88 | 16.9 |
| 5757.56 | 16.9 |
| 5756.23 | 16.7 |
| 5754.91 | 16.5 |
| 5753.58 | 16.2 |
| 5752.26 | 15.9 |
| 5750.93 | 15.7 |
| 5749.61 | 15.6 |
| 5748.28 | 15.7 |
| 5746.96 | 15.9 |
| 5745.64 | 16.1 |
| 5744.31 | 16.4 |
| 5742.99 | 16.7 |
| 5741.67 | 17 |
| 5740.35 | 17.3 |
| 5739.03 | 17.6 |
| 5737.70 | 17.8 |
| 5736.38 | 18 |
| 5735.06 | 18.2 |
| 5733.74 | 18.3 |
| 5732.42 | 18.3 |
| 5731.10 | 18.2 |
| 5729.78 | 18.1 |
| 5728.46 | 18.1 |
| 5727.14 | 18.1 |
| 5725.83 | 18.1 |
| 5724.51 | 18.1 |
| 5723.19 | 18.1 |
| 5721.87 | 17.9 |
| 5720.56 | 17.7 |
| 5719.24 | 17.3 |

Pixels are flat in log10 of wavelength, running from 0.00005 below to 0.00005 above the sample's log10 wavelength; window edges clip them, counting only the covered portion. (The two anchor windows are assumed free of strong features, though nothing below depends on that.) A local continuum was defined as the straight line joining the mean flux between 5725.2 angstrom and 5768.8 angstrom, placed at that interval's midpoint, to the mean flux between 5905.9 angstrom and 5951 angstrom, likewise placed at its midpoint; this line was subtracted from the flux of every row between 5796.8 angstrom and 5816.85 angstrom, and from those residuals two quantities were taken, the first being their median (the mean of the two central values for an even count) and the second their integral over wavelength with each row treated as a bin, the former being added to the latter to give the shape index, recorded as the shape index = -7.1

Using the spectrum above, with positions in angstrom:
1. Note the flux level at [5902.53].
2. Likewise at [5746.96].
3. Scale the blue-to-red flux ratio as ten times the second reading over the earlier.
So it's 10.2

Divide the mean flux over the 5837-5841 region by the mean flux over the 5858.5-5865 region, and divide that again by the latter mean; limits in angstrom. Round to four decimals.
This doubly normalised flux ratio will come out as 0.0607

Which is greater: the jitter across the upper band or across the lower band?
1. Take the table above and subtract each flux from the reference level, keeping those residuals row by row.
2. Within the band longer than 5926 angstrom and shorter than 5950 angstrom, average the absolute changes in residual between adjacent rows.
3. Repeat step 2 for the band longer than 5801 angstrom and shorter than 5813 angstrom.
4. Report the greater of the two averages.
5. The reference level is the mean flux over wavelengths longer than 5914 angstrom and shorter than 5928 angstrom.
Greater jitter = 0.150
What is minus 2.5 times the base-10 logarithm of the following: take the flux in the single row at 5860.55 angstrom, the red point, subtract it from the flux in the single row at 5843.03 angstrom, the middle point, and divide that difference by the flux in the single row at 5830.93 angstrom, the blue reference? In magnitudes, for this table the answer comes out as 3.5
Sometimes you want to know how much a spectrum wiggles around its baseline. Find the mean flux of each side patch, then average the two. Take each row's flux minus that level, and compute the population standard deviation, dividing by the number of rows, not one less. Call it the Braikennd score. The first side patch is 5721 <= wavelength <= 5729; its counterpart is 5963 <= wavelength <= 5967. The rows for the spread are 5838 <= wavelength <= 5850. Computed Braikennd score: 0.19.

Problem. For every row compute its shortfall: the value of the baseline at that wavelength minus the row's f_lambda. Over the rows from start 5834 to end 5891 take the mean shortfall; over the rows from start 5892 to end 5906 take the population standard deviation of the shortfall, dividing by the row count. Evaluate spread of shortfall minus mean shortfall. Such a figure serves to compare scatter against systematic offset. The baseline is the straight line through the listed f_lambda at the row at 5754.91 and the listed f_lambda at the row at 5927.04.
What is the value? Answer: 1.3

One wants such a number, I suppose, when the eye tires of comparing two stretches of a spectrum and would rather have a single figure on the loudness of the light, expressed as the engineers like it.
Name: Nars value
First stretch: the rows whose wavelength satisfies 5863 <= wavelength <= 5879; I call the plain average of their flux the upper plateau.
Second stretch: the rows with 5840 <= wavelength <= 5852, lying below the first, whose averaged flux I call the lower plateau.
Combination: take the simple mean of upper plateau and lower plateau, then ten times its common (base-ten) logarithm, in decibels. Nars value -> 12.3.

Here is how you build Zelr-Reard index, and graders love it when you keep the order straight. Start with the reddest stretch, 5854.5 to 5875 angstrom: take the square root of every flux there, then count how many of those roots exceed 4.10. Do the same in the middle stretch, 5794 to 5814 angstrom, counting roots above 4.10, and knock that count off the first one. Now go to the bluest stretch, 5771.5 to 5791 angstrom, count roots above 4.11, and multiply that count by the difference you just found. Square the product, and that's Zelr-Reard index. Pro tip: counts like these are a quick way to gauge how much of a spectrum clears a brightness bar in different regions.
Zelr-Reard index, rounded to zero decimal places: 2025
